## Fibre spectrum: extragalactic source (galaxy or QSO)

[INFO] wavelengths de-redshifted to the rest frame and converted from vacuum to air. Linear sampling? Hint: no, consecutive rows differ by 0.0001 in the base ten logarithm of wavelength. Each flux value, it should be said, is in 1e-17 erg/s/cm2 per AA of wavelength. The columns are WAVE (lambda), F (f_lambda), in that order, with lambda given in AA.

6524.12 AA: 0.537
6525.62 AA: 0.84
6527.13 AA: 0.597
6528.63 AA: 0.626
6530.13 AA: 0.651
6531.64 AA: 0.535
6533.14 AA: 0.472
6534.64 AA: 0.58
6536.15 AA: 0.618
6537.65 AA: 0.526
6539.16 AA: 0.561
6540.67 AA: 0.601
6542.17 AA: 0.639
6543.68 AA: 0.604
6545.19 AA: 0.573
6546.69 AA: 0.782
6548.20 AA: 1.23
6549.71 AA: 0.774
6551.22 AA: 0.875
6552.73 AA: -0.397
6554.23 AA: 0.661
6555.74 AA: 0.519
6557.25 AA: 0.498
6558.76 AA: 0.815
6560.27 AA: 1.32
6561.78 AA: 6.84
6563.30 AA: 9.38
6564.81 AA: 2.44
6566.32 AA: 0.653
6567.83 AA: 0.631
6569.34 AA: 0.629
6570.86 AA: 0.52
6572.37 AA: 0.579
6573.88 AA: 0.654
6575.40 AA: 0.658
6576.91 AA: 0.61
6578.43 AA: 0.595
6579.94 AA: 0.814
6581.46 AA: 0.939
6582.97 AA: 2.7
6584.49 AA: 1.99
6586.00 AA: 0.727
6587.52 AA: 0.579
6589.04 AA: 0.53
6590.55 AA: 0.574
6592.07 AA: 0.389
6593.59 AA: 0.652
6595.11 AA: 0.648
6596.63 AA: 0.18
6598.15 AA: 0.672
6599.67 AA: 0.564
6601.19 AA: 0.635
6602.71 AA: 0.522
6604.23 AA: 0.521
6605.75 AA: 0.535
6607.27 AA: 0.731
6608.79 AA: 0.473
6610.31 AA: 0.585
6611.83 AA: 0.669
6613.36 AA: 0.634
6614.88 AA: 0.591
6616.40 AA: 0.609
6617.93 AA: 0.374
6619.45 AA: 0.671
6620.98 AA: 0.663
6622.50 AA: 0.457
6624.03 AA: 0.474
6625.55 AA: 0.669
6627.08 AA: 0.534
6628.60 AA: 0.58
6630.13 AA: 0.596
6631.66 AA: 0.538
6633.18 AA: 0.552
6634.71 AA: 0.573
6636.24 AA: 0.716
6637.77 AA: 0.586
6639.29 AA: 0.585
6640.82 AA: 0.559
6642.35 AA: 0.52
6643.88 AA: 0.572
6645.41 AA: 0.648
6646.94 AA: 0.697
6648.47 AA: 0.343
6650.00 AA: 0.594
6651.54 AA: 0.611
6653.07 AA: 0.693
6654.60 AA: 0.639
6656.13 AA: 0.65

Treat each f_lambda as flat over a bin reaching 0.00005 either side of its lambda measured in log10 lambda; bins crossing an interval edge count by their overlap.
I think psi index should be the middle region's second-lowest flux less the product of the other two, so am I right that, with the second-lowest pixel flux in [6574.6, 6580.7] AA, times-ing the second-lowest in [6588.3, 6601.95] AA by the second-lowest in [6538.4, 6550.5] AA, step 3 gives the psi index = 0.39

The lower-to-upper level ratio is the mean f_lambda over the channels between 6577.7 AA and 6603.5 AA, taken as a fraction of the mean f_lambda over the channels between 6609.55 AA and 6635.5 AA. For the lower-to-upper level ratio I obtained 1.4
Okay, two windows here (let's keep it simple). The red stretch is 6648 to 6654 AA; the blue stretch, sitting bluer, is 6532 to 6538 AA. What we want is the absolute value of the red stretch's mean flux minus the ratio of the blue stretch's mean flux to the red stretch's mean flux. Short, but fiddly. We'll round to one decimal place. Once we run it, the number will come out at 0.4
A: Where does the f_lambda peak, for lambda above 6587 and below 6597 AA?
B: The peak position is 6593.59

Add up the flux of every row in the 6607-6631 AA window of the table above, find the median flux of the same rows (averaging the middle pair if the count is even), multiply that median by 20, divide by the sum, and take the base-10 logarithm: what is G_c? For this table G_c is 0.11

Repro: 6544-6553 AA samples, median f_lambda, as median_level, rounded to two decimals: 0.78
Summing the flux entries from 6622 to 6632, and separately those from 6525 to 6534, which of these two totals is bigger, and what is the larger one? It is 3.8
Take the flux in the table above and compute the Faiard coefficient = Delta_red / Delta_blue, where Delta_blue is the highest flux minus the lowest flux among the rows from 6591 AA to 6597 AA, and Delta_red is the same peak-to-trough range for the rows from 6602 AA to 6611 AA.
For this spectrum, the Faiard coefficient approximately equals 0.55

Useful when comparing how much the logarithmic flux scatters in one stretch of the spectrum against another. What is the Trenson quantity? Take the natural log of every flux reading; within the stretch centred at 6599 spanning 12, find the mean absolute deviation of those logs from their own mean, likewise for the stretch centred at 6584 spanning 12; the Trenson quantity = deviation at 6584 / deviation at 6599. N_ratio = 2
